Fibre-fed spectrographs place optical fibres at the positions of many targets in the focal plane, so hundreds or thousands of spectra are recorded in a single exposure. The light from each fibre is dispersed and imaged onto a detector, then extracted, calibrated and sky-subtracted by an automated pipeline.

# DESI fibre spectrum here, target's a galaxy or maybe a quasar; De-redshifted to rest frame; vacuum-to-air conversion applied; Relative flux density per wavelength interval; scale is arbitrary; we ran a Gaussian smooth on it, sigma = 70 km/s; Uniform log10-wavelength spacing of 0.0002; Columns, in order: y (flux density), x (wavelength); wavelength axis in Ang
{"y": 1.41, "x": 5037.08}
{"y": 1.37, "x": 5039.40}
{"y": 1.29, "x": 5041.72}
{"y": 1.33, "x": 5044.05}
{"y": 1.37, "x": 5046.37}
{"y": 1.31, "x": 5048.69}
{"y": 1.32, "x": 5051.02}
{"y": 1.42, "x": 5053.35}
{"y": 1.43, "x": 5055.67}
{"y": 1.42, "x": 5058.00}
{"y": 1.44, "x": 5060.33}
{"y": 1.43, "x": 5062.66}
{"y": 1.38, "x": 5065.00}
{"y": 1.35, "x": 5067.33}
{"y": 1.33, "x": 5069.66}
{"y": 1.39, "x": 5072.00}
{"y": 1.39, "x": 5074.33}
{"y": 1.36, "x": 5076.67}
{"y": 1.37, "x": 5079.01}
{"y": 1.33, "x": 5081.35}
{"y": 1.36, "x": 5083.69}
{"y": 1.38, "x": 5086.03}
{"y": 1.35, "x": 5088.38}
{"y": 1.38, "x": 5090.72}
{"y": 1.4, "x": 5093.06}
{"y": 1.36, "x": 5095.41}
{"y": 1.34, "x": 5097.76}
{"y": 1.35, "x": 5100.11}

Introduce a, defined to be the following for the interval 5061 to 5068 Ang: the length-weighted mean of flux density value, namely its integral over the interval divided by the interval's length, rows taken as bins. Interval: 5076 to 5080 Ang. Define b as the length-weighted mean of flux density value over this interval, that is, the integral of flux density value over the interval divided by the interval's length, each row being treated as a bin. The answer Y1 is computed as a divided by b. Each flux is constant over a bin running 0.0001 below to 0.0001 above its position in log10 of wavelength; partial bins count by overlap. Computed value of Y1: 1.02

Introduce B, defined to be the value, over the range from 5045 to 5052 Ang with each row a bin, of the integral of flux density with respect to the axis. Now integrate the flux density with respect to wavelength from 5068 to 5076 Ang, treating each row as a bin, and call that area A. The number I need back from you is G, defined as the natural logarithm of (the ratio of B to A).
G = -0.16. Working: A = 10.9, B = 9.3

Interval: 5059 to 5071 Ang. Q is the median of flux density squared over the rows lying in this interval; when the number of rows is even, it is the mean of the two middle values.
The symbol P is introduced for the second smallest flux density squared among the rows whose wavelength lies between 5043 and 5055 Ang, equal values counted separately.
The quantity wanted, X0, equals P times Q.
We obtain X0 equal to 3.32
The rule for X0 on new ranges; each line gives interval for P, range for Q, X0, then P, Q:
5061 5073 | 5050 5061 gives 3.67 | 1.82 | 2.02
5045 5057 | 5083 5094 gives 3.32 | 1.74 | 1.90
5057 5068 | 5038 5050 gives 3.37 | 1.90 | 1.77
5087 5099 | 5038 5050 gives 3.22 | 1.82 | 1.77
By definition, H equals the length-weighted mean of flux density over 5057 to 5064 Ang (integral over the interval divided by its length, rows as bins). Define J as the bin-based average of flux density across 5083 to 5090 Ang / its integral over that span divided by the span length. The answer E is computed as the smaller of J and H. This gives 1.36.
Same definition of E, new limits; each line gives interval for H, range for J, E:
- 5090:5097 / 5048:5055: 1.36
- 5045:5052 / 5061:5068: 1.33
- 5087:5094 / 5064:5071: 1.35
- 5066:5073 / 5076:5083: 1.35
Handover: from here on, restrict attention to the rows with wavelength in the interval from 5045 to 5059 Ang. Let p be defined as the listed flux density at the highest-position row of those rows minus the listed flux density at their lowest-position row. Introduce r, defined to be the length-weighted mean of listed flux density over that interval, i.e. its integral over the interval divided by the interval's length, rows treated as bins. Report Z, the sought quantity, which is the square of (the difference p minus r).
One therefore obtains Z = 1.76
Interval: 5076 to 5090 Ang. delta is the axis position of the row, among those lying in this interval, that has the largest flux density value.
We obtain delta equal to 5086.03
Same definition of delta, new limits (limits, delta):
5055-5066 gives 5060.33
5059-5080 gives 5060.33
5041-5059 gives 5055.67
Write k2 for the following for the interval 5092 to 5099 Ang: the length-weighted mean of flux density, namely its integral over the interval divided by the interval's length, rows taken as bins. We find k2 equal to 1.36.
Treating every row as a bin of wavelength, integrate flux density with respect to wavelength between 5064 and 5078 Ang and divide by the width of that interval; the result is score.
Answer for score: 1.37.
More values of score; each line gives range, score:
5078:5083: 1.35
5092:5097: 1.37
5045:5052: 1.33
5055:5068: 1.41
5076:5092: 1.36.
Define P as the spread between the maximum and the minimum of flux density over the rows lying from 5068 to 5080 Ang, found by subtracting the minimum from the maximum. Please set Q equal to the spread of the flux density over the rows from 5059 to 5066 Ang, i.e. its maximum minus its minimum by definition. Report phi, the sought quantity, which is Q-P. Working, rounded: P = 0.060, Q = 0.060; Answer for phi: 0.000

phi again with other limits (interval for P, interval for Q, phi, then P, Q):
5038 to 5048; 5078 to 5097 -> -0.010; 0.080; 0.070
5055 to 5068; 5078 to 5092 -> -0.040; 0.090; 0.050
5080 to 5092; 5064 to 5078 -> 0.010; 0.050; 0.060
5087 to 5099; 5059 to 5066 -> 0.000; 0.060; 0.060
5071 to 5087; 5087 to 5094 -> -0.010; 0.060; 0.050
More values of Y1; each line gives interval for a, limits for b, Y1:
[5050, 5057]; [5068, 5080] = 1.02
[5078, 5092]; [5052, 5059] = 0.96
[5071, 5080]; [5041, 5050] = 1.04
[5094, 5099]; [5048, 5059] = 0.98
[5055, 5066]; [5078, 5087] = 1.04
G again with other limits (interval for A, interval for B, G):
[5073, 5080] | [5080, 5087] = -0.01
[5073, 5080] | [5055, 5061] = -0.12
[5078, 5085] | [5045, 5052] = -0.01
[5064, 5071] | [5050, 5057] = 0.03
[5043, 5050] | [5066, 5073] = 0.01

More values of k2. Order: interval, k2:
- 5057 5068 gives 1.41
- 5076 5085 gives 1.36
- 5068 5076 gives 1.37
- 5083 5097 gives 1.37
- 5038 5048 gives 1.34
